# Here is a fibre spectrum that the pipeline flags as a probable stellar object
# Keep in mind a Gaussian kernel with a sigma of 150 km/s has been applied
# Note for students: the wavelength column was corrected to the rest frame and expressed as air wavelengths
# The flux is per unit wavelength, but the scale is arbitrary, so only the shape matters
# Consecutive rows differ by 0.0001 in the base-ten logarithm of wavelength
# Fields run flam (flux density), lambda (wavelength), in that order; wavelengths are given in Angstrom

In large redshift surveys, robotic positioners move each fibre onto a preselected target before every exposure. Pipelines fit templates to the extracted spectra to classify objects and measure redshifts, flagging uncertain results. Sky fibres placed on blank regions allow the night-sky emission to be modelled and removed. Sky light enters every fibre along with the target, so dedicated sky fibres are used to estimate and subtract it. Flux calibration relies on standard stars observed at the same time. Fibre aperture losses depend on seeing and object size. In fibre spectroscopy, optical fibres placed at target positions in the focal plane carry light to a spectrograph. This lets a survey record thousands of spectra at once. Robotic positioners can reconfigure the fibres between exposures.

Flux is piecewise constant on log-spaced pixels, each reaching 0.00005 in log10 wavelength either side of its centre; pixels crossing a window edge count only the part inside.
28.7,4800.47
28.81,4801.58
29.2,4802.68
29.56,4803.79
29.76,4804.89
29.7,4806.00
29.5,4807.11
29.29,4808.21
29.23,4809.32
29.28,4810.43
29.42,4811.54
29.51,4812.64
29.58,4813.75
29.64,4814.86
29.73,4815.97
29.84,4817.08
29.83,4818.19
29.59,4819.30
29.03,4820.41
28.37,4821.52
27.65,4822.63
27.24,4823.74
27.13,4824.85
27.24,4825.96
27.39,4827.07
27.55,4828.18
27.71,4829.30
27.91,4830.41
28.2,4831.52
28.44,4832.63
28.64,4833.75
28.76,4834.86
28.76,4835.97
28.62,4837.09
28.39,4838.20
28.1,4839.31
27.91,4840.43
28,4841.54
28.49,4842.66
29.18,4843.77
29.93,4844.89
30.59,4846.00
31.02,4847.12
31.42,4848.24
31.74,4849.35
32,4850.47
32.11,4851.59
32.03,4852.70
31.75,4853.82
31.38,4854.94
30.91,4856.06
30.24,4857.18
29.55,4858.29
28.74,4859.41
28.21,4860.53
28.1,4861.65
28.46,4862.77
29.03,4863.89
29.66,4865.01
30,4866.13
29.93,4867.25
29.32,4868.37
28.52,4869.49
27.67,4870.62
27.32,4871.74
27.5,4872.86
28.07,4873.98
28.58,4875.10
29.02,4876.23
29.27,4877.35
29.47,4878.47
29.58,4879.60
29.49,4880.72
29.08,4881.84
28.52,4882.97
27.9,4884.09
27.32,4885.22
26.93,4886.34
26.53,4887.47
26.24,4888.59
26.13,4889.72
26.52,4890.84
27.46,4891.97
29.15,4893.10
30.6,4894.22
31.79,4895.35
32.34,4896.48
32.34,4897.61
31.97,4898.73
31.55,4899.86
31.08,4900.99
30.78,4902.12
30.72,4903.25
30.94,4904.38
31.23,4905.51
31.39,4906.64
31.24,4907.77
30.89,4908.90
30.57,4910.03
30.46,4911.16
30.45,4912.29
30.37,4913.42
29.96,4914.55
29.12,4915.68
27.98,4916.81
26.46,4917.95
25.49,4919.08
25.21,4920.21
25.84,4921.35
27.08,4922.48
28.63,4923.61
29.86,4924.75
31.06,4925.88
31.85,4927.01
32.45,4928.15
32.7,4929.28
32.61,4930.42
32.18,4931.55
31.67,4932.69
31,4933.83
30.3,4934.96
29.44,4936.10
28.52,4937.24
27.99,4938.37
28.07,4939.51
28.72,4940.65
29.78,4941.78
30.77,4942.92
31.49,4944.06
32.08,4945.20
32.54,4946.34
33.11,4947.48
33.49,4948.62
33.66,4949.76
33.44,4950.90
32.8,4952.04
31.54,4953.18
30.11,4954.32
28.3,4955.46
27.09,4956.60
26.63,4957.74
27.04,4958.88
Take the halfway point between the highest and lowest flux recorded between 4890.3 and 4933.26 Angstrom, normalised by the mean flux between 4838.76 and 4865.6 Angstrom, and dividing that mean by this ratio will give 31.0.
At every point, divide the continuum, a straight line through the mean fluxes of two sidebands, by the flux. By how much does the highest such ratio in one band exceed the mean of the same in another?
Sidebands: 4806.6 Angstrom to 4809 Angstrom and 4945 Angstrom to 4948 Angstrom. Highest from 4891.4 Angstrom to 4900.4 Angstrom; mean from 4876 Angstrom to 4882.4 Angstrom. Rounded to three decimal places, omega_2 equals 0.082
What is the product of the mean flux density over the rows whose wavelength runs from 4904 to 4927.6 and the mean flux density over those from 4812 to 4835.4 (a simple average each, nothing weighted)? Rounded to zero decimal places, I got 837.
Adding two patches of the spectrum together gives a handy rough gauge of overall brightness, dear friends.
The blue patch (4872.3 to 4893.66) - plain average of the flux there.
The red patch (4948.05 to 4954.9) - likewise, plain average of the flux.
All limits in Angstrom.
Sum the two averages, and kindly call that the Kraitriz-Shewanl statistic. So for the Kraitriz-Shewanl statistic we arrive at 60.5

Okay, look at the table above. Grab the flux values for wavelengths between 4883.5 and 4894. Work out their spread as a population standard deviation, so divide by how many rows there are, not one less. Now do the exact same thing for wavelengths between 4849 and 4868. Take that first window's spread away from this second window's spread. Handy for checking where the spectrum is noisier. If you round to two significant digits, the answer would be 0.48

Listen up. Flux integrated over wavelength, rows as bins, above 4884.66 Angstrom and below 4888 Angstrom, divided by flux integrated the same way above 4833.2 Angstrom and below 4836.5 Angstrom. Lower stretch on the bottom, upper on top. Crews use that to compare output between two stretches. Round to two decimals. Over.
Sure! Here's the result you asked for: 0.95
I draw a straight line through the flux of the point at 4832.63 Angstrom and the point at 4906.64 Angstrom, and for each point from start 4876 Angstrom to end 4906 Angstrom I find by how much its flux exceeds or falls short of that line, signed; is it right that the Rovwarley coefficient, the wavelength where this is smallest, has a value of 4889.72 Angstrom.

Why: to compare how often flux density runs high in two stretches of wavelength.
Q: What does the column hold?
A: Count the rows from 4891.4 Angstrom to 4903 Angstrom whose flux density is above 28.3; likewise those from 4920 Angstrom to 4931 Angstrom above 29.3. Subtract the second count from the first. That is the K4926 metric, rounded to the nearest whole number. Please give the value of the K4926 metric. 3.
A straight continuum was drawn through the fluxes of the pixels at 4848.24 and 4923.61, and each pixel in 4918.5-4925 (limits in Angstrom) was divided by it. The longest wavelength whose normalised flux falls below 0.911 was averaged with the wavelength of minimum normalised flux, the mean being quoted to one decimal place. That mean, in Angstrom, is 4920.8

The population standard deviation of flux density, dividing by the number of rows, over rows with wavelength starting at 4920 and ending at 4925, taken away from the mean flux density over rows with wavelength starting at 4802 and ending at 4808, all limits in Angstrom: 27.8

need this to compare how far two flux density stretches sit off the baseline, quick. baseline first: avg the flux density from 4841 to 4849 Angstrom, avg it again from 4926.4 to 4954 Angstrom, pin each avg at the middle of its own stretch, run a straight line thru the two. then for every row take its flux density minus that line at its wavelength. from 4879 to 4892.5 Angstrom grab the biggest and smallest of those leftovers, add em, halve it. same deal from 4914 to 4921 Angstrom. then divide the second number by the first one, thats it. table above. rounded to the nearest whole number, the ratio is 1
